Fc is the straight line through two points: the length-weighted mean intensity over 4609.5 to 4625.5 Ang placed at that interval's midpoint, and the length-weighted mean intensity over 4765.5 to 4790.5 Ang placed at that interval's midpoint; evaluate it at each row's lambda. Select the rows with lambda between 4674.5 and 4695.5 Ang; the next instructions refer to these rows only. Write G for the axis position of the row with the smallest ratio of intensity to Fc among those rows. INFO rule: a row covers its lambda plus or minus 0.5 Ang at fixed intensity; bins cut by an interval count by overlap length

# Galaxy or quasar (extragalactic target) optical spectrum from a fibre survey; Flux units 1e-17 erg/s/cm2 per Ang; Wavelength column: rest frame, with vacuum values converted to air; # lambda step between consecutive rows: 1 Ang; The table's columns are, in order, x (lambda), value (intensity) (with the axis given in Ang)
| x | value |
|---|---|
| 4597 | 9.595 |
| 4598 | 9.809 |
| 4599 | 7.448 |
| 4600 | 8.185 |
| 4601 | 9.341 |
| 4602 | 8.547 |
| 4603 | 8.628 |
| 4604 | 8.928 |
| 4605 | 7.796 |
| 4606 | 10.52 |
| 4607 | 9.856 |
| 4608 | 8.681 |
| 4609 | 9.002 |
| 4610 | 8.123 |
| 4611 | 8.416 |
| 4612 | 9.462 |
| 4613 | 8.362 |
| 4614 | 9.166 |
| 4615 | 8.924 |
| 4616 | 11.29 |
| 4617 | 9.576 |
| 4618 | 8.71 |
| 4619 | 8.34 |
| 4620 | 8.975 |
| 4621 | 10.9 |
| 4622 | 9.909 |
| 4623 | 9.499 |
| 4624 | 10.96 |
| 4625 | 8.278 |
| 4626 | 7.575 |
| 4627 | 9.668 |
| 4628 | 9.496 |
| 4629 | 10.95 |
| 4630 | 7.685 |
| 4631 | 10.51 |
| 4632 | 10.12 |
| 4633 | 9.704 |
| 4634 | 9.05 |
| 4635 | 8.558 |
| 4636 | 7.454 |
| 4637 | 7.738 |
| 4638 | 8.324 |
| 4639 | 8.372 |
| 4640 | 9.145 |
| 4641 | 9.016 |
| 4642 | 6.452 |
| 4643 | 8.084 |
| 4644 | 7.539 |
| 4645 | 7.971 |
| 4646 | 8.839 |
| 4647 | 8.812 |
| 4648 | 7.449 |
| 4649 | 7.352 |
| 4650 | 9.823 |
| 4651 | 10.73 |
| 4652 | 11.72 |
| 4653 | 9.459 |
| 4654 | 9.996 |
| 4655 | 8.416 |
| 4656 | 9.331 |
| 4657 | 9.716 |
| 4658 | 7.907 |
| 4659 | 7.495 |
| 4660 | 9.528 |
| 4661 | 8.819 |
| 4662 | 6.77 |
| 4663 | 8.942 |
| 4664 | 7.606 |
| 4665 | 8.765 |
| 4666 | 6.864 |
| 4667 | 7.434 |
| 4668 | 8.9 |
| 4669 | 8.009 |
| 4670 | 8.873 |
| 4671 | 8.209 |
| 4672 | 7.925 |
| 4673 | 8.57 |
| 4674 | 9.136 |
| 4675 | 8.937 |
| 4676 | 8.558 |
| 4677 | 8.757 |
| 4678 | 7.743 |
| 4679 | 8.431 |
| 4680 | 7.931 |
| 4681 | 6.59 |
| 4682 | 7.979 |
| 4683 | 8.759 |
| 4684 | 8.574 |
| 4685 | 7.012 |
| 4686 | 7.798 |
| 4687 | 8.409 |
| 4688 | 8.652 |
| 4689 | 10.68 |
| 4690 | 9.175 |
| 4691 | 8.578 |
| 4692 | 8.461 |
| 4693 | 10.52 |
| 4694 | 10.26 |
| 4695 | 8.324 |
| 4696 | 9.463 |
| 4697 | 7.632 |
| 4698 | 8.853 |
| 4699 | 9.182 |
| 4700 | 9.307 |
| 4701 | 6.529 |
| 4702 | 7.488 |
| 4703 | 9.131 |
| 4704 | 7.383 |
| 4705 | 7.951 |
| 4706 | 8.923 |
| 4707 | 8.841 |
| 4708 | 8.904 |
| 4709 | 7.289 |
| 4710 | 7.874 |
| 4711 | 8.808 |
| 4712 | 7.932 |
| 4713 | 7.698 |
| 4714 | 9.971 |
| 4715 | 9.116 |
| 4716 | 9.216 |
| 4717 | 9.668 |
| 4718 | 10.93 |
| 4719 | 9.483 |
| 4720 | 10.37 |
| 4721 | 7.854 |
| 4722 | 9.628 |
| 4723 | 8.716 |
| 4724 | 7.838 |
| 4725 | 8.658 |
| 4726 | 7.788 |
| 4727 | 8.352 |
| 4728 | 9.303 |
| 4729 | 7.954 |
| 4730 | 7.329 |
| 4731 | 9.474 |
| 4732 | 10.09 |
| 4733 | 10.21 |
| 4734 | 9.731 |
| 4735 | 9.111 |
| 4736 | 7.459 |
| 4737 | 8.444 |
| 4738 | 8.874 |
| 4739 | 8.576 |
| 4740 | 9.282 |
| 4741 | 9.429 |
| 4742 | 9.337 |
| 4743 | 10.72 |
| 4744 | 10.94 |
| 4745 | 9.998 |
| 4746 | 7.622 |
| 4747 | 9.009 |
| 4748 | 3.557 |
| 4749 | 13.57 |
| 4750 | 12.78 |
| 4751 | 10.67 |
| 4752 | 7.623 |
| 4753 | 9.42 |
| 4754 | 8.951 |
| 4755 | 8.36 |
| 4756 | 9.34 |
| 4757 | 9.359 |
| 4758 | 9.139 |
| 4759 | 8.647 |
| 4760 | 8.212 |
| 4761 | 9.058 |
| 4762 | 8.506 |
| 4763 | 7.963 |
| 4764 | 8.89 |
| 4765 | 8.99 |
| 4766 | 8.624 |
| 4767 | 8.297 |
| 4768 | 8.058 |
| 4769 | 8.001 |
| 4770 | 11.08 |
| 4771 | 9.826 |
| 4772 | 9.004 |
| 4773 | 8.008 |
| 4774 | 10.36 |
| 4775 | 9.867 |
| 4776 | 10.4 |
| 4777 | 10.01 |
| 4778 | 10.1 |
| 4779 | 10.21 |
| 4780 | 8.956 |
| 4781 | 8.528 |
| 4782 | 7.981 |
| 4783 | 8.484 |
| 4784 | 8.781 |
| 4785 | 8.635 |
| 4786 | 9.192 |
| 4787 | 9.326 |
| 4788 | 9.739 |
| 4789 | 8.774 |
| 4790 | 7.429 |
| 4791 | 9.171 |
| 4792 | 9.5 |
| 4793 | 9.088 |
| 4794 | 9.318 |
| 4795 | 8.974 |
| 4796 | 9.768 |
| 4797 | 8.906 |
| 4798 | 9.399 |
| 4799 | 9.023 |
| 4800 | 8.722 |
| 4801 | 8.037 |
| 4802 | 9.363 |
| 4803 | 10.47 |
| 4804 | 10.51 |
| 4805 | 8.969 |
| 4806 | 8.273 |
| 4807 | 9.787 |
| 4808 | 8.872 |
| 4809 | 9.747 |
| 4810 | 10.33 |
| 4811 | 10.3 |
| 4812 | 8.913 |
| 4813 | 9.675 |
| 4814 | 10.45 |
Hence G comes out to 4681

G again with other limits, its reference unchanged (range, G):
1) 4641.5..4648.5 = 4642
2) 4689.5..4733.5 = 4701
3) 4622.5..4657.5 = 4642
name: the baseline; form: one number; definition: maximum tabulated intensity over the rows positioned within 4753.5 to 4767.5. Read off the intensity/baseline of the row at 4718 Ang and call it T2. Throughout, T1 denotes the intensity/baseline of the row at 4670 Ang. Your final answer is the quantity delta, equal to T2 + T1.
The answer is 2.12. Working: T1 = 0.95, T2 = 1.17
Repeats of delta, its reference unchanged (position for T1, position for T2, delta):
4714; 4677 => 2.00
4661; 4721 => 1.78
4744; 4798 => 2.17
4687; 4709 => 1.68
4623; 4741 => 2.02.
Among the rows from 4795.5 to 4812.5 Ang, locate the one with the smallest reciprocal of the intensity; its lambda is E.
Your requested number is 4804 Ang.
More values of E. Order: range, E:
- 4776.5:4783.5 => 4779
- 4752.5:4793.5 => 4770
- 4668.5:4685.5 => 4674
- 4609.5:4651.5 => 4616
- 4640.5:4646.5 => 4641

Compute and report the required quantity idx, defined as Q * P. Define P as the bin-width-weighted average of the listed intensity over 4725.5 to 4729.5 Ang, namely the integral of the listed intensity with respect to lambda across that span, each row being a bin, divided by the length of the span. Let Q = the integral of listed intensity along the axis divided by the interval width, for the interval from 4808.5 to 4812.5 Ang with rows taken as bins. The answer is 82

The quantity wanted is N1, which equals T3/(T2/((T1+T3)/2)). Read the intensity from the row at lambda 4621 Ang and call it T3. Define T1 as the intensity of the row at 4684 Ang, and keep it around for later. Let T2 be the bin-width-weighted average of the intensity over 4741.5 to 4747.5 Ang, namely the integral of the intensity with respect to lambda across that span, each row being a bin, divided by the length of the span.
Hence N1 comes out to 11.1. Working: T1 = 8.574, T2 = 9.60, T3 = 10.9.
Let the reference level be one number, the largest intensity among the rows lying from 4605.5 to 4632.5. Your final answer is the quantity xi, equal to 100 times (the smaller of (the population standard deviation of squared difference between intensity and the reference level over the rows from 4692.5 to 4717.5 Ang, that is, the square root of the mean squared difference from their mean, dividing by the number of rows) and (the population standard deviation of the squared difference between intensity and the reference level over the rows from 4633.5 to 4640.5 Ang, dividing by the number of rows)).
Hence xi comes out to 345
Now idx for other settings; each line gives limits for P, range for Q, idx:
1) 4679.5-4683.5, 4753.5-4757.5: 70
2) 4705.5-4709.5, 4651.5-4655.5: 84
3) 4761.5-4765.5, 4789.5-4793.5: 76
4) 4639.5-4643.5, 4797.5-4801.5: 72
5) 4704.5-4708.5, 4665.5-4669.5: 68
